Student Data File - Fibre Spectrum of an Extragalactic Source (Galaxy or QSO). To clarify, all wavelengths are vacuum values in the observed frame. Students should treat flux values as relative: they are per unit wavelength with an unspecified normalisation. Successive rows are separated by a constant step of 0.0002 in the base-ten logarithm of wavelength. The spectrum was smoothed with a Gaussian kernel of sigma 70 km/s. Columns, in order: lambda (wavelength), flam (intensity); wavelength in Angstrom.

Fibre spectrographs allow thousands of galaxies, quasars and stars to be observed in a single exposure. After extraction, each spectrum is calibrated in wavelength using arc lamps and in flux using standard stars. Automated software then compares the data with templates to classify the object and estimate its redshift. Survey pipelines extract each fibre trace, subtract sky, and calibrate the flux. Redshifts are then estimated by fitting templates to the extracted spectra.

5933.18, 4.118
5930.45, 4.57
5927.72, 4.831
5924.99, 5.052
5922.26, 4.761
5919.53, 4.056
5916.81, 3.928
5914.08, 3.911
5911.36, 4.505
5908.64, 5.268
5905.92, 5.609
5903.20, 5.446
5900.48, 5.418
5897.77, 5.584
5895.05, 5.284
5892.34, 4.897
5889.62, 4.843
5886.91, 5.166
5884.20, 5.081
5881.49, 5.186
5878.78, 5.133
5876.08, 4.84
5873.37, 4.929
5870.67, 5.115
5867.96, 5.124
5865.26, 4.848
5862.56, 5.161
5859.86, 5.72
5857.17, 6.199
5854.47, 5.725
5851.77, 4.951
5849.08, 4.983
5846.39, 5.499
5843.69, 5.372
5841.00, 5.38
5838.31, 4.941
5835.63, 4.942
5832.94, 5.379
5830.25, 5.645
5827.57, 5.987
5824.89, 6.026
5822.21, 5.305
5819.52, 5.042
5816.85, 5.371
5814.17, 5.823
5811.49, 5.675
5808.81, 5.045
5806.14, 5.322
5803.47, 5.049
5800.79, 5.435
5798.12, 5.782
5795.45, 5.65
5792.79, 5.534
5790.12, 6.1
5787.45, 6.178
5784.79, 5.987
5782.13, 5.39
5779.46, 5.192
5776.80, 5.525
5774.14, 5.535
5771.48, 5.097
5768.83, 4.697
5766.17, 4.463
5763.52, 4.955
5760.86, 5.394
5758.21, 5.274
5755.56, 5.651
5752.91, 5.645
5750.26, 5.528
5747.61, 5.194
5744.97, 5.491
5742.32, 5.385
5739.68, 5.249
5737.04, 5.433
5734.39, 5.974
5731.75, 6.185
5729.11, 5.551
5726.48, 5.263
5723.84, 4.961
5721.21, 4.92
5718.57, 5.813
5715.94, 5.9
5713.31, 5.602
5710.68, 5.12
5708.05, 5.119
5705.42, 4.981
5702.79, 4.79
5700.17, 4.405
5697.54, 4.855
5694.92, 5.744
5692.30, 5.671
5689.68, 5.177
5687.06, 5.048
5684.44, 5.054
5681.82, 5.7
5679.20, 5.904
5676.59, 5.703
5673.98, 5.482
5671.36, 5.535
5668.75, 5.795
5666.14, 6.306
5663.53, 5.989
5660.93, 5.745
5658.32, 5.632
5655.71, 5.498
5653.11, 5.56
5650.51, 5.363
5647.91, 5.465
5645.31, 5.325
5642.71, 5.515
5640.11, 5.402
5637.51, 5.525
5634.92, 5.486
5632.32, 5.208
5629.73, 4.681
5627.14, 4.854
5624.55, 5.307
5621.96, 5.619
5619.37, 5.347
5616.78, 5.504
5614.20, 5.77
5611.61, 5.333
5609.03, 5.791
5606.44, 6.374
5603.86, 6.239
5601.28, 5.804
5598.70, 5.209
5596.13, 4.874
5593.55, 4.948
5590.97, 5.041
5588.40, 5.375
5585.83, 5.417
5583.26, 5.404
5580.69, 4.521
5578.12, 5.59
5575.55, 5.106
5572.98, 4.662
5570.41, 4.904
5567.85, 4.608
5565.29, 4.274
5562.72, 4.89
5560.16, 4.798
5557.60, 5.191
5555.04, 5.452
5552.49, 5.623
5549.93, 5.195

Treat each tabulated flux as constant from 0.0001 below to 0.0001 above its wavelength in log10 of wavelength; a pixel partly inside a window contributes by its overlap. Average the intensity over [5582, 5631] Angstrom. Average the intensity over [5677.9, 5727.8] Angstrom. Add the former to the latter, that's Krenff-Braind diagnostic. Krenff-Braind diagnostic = 10.7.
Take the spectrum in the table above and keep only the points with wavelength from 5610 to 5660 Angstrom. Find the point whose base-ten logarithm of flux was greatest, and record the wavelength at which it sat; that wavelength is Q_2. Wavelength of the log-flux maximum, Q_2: 5614.20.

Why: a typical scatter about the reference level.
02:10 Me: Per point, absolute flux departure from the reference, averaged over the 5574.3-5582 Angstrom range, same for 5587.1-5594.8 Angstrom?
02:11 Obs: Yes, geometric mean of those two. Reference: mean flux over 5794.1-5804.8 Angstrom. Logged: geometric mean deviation 0.41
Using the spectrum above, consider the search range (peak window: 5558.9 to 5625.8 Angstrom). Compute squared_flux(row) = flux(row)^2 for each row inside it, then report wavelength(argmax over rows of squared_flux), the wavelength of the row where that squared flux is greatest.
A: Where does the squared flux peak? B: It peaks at 5606.44 Angstrom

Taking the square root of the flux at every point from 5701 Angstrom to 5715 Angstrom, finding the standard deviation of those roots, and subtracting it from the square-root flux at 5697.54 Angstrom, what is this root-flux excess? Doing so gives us 2.14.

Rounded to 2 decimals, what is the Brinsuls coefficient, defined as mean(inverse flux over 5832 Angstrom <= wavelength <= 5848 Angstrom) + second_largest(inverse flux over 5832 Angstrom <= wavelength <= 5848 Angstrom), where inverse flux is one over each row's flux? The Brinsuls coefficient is 0.39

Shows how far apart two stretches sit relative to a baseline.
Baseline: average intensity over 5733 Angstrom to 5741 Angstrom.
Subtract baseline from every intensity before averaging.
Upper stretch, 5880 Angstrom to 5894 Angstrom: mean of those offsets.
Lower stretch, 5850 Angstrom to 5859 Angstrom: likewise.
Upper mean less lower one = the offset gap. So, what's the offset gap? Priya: -0.6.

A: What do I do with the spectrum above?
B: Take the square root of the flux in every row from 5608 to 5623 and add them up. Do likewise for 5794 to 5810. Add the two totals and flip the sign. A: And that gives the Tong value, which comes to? -28.1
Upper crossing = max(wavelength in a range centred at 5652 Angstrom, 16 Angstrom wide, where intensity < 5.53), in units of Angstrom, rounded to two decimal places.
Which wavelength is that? 5655.71 Angstrom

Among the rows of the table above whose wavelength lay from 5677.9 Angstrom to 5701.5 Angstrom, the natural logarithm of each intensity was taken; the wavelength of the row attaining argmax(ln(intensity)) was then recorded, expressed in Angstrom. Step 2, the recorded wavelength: 5679.20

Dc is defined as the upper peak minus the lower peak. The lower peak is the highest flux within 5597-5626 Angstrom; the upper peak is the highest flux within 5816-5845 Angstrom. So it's -0.3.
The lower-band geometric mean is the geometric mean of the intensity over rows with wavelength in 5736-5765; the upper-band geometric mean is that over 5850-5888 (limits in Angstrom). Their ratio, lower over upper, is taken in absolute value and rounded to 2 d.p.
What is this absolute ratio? 1.03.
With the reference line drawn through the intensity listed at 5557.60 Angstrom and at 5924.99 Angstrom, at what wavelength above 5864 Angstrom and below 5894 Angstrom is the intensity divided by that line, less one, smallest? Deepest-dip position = 5876.08 Angstrom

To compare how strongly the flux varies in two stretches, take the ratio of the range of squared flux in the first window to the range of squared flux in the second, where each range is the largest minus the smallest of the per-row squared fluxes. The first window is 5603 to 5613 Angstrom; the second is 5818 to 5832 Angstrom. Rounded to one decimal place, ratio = 1.1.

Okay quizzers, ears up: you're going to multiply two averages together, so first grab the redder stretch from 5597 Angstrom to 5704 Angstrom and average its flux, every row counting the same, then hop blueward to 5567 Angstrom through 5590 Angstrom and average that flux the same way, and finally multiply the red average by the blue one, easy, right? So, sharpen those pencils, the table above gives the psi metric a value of 27.8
